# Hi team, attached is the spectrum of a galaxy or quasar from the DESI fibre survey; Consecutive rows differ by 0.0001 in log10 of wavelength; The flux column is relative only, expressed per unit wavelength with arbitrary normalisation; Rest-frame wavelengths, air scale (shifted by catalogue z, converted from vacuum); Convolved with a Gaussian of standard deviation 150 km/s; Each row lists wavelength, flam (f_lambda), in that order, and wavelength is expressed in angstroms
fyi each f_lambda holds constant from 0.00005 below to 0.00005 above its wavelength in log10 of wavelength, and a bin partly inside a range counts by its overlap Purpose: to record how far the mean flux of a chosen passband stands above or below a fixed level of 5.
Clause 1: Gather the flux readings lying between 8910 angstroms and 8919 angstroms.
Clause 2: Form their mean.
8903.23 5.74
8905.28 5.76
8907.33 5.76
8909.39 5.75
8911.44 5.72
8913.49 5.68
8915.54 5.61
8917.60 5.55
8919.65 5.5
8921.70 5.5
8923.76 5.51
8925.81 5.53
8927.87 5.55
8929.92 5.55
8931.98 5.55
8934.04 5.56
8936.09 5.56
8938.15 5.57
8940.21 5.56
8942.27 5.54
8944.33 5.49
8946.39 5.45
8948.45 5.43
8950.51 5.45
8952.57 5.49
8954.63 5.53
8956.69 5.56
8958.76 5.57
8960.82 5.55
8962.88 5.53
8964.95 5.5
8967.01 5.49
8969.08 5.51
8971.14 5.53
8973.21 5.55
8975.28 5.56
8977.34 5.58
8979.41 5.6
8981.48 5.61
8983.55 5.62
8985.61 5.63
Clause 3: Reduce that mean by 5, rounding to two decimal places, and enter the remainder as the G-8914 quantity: 0.64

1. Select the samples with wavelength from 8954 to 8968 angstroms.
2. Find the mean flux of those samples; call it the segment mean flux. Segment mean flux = 5.533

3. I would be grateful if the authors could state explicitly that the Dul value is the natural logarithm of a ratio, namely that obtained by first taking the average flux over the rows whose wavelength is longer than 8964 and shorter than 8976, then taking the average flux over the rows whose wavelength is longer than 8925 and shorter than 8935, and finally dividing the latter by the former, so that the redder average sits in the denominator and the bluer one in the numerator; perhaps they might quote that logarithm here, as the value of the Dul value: 0.004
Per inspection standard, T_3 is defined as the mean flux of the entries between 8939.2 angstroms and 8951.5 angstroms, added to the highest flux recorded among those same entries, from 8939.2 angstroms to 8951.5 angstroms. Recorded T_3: 11.0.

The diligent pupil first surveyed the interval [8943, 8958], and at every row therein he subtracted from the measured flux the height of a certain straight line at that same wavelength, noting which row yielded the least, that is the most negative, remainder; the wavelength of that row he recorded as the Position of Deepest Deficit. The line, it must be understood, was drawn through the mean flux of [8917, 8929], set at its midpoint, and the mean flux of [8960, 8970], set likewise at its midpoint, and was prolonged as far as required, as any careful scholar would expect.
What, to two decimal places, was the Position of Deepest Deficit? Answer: 8948.45 angstroms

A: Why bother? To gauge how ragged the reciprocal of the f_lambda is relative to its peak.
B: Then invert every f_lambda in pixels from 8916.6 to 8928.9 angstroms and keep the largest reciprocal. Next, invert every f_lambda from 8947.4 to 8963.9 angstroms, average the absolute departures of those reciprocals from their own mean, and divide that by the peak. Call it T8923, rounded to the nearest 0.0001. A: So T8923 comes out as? 0.0078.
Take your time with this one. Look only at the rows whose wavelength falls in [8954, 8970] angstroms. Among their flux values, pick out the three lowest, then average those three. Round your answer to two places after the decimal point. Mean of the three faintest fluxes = 5.50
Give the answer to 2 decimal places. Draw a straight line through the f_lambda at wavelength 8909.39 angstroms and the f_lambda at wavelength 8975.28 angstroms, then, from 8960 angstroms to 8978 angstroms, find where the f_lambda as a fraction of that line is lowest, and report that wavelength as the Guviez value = 8967.01 angstroms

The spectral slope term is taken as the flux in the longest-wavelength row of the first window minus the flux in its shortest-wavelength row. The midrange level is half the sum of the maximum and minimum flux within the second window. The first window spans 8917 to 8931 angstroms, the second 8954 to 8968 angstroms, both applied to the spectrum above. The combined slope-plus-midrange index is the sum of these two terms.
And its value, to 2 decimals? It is 5.53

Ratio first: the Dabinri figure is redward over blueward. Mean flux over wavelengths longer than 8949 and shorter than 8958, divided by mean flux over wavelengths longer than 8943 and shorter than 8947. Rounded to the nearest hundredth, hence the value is 1.01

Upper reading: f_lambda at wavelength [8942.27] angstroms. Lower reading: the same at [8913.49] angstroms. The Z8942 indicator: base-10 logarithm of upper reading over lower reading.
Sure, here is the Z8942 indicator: -0.011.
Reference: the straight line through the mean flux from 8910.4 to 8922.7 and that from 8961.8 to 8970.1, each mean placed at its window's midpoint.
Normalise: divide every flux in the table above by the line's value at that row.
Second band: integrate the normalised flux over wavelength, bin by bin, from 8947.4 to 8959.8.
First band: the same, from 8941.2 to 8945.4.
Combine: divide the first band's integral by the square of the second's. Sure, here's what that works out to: 0.03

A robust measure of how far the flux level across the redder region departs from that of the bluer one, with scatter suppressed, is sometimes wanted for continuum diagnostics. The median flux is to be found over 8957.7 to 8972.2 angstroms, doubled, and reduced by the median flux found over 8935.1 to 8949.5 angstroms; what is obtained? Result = 5.52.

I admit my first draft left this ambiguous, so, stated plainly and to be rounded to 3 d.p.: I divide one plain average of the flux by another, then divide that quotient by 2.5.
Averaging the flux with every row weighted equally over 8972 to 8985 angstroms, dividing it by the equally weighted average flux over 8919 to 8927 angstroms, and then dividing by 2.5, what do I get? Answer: 0.406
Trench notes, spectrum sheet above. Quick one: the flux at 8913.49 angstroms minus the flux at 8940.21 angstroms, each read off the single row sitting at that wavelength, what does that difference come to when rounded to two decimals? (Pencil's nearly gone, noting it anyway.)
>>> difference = 0.12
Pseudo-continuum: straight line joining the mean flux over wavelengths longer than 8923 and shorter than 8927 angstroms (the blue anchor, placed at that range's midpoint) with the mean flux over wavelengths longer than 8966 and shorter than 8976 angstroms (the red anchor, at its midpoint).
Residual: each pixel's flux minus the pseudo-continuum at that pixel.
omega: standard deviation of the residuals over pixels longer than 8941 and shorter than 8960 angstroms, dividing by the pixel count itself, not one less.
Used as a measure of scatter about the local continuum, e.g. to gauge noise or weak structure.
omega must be 0.048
